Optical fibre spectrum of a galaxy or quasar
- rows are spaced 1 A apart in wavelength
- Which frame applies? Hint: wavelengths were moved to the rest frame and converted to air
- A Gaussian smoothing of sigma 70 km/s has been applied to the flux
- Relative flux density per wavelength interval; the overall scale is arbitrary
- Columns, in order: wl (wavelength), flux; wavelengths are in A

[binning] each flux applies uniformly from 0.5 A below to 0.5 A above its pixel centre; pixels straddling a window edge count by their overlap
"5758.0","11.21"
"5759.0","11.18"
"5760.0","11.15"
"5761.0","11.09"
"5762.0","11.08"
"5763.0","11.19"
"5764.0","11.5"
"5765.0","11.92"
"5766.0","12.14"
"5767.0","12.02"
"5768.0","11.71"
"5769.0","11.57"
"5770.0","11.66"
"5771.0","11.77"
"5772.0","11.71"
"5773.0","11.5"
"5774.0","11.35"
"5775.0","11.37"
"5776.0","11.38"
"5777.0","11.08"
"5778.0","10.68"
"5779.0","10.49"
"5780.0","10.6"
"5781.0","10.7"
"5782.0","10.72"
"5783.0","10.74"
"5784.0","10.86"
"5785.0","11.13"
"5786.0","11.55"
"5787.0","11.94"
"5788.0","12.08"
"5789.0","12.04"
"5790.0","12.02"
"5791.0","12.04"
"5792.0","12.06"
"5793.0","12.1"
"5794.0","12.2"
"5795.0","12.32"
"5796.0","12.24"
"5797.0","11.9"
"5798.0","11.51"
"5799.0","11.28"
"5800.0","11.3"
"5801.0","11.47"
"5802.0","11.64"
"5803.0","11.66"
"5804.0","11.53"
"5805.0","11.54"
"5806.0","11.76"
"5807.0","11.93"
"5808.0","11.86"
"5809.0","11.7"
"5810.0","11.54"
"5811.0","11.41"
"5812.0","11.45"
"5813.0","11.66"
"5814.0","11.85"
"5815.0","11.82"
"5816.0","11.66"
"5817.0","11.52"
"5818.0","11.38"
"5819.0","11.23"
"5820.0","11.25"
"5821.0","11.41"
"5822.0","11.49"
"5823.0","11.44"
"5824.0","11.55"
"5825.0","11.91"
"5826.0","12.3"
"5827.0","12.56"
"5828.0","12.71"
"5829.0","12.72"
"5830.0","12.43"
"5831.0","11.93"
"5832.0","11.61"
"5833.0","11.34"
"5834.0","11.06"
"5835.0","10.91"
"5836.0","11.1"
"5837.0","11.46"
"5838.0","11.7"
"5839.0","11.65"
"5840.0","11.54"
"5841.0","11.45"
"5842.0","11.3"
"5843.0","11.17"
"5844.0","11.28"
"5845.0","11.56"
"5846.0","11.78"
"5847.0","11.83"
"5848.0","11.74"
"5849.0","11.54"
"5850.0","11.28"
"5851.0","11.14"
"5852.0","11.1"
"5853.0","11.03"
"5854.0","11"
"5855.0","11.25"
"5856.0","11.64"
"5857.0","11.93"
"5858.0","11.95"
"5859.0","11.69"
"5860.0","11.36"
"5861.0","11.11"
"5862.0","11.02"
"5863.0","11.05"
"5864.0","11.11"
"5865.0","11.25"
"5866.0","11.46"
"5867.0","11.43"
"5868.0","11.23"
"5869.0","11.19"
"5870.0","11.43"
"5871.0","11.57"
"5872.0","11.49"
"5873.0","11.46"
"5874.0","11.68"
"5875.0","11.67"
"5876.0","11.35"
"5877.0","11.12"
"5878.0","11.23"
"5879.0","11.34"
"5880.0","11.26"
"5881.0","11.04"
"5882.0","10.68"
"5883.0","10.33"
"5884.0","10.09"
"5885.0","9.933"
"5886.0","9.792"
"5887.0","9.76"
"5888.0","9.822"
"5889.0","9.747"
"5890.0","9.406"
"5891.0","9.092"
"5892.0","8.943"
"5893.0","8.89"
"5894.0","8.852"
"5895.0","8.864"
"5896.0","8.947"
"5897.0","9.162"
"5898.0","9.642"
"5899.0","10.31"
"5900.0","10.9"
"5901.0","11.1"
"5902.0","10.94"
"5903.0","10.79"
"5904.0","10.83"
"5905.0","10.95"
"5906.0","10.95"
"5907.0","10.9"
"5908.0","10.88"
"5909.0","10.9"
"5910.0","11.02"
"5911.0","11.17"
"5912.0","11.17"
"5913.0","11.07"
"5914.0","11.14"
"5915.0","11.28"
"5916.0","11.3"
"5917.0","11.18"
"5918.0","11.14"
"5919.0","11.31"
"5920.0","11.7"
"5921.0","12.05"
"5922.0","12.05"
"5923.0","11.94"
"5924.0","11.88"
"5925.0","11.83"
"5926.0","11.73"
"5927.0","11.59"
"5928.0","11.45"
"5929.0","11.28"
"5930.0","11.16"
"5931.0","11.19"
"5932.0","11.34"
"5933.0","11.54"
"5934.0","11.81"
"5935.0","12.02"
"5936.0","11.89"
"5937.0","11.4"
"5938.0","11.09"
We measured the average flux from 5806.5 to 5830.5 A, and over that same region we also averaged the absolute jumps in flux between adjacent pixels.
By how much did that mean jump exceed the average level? -11.6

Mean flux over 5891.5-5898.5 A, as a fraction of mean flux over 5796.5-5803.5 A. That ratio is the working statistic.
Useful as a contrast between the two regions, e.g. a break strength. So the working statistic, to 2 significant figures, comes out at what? 0.78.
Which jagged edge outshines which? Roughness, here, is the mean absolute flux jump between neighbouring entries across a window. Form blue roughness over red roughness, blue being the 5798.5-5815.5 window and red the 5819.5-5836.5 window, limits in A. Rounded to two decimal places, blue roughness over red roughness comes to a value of 0.53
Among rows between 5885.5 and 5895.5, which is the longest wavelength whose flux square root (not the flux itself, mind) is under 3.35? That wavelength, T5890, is 5895.0 A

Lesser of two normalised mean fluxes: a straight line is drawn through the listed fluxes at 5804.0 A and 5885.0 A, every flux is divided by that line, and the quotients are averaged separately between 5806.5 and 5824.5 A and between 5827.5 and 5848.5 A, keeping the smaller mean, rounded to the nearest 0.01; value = 1.02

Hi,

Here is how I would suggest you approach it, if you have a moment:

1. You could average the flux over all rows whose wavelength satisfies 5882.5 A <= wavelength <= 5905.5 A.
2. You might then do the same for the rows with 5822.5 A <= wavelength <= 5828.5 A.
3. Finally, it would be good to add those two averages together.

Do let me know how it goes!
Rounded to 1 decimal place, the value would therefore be 22.0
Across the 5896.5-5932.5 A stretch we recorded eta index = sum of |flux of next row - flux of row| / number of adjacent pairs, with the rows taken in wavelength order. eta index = 0.150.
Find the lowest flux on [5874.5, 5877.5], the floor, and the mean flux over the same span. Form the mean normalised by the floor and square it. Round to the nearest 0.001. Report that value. 1.047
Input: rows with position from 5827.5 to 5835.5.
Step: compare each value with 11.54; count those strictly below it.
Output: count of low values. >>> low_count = 3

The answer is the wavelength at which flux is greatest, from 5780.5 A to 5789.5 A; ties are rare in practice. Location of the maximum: 5788.0 A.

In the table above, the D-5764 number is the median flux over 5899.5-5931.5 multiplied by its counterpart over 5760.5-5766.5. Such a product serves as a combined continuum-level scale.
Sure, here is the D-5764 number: 127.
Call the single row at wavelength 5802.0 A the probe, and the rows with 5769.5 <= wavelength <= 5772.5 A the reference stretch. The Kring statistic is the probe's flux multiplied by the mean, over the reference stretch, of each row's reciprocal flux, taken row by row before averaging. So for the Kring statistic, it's 0.99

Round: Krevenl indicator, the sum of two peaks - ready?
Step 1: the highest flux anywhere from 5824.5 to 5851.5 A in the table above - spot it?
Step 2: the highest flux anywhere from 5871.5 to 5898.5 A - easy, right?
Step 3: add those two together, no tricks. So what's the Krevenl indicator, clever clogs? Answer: 24.4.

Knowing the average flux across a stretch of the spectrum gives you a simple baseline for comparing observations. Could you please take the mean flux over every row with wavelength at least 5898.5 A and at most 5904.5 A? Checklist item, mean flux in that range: 10.8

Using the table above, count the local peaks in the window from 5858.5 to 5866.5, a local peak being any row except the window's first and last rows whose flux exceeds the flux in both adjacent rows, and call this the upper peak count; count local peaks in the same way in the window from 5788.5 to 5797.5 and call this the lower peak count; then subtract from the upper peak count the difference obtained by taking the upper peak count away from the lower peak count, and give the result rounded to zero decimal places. -1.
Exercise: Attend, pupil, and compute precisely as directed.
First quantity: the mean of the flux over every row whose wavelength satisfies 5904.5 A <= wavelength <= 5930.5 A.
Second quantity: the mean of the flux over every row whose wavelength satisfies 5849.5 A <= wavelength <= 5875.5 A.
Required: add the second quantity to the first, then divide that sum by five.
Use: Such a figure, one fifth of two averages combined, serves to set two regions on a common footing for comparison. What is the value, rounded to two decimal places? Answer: 4.54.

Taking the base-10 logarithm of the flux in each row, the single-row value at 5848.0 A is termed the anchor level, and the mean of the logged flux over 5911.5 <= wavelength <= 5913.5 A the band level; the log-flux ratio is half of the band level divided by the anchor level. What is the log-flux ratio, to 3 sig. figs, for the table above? 0.489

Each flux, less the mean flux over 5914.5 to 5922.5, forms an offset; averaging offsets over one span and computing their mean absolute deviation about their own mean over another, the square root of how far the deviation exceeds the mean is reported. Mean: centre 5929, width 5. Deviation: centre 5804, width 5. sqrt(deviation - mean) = 0.49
